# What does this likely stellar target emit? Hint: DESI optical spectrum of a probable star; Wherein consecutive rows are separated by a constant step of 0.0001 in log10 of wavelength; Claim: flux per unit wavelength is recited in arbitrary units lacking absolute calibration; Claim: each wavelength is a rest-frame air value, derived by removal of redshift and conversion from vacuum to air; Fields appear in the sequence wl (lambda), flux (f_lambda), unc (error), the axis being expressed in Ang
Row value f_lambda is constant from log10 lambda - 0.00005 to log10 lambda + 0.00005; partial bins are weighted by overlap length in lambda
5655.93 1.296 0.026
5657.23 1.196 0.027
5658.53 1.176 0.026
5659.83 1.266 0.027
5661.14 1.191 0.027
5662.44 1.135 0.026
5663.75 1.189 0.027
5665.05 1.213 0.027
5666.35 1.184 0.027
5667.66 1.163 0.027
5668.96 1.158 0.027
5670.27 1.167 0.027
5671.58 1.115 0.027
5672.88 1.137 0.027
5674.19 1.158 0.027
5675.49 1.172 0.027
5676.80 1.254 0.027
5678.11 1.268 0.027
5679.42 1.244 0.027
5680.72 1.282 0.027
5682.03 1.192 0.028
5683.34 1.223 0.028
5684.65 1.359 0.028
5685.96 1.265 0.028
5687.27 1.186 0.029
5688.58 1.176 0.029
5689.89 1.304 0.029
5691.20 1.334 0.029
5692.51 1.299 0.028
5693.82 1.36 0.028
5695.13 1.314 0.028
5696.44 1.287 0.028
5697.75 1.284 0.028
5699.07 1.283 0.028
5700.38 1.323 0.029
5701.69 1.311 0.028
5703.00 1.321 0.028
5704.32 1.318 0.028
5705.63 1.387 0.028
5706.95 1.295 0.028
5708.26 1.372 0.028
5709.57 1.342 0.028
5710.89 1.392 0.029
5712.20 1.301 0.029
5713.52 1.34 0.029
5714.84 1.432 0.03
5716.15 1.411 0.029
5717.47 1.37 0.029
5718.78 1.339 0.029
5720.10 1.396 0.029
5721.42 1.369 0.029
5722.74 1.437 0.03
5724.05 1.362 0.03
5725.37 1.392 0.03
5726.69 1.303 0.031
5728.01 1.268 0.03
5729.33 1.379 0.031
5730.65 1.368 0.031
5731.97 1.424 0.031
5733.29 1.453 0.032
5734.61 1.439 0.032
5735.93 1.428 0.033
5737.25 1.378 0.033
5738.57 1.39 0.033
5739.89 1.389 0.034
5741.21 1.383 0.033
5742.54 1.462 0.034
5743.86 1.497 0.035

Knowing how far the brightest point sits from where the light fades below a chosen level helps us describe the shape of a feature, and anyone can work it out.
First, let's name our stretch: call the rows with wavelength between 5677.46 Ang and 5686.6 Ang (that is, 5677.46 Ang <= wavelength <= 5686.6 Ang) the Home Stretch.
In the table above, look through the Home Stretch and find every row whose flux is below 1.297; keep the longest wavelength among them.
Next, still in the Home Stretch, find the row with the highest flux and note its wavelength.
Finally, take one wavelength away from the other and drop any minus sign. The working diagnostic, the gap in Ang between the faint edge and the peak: 1.3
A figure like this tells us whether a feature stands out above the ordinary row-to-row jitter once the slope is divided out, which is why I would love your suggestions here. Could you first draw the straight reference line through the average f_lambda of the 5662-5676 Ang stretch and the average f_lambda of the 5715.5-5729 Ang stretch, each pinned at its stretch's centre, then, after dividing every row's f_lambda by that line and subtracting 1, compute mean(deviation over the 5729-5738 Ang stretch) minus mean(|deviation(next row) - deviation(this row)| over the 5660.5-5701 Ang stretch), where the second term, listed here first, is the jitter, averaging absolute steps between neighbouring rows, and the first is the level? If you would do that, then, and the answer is -0.033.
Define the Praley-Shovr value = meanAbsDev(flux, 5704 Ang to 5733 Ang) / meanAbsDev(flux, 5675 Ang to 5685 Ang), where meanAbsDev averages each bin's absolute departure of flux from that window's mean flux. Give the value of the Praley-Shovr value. 0.88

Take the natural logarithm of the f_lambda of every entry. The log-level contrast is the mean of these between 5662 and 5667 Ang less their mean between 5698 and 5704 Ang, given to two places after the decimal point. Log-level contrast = -0.10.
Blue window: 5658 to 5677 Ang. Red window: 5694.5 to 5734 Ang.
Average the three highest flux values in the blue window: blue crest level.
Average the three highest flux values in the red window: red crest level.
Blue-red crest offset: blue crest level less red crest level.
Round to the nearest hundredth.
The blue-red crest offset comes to -0.20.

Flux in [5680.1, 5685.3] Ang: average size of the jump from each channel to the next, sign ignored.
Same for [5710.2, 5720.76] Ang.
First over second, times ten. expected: 16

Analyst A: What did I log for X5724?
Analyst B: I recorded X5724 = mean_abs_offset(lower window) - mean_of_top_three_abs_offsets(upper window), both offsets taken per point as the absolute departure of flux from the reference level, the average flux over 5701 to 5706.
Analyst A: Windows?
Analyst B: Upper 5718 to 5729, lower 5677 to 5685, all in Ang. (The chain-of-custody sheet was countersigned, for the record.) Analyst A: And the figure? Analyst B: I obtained 0.00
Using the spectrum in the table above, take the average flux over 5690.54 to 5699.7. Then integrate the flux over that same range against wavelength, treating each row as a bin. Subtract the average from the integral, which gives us 10.7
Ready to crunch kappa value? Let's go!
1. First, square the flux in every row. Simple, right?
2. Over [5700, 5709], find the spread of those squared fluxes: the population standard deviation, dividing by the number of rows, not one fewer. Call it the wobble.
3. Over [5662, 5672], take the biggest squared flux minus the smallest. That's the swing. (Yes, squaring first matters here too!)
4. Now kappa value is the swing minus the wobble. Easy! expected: 0.14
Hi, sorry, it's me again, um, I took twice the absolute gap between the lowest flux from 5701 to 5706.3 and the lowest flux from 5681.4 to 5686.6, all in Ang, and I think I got 0.24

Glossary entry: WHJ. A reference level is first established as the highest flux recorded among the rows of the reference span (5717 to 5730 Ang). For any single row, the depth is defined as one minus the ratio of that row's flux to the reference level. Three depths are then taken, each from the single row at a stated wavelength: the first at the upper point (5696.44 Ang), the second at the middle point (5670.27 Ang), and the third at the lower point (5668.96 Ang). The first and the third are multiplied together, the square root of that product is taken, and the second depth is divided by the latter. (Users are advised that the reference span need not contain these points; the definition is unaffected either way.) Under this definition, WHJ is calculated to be 1.3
